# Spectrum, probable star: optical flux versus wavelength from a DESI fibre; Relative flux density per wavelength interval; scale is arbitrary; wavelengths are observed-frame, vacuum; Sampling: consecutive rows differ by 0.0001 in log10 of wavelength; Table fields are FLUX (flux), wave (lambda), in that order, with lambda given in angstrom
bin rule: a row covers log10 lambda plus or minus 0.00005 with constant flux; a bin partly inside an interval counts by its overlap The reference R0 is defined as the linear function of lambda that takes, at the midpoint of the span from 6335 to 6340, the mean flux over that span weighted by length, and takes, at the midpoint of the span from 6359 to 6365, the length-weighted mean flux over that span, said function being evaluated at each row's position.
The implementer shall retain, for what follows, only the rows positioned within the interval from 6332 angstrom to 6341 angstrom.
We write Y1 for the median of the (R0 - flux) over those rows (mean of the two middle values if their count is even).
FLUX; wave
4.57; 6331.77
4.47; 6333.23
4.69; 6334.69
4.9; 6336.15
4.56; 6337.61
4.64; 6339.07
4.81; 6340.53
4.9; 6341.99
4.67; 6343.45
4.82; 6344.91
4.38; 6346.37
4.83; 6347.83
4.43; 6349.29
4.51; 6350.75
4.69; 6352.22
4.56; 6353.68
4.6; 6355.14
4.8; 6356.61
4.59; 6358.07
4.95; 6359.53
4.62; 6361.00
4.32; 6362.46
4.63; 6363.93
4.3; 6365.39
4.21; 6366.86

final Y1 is 0.038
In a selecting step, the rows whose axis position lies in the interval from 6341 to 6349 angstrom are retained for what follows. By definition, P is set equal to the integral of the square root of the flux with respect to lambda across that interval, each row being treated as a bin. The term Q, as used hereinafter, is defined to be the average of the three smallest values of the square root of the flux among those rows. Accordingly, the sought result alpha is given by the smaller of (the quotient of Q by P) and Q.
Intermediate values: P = 17.4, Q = 2.15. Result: 0.1238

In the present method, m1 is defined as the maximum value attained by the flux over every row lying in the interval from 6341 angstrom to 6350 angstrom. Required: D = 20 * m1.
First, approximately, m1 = 4.9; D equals 98.0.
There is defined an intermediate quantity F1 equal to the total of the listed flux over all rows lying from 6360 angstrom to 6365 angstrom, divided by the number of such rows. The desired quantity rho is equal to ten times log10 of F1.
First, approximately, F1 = 4.52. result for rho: 6.55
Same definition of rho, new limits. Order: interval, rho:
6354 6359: 6.69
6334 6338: 6.74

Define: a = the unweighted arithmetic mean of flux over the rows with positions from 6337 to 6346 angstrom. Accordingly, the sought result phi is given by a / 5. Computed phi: 0.947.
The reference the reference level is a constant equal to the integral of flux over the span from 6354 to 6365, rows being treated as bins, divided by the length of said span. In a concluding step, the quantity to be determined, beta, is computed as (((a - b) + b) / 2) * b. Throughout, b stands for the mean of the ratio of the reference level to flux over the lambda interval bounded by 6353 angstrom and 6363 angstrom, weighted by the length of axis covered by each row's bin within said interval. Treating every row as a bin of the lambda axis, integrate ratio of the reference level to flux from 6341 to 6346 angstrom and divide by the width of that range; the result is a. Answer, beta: 0.487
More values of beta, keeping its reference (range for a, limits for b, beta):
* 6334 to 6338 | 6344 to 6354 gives 0.493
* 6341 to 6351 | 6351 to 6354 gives 0.500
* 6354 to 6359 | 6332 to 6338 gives 0.495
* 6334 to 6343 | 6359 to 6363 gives 0.490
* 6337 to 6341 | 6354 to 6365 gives 0.498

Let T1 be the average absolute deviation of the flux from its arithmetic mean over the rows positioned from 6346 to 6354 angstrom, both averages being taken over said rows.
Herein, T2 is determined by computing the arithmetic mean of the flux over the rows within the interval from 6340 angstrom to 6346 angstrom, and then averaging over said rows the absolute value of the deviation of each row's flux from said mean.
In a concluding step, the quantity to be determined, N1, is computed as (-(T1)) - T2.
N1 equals -0.194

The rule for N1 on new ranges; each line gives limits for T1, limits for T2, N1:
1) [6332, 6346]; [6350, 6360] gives -0.246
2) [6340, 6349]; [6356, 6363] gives -0.315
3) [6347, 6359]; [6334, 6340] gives -0.212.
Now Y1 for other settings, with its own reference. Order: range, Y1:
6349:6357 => 0.052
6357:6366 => 0.005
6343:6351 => 0.071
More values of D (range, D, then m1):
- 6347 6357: 96.6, 4.83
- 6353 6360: 99.0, 4.95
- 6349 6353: 93.8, 4.69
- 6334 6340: 98.0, 4.9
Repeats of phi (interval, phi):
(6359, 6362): 0.957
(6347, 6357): 0.926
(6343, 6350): 0.925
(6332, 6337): 0.937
